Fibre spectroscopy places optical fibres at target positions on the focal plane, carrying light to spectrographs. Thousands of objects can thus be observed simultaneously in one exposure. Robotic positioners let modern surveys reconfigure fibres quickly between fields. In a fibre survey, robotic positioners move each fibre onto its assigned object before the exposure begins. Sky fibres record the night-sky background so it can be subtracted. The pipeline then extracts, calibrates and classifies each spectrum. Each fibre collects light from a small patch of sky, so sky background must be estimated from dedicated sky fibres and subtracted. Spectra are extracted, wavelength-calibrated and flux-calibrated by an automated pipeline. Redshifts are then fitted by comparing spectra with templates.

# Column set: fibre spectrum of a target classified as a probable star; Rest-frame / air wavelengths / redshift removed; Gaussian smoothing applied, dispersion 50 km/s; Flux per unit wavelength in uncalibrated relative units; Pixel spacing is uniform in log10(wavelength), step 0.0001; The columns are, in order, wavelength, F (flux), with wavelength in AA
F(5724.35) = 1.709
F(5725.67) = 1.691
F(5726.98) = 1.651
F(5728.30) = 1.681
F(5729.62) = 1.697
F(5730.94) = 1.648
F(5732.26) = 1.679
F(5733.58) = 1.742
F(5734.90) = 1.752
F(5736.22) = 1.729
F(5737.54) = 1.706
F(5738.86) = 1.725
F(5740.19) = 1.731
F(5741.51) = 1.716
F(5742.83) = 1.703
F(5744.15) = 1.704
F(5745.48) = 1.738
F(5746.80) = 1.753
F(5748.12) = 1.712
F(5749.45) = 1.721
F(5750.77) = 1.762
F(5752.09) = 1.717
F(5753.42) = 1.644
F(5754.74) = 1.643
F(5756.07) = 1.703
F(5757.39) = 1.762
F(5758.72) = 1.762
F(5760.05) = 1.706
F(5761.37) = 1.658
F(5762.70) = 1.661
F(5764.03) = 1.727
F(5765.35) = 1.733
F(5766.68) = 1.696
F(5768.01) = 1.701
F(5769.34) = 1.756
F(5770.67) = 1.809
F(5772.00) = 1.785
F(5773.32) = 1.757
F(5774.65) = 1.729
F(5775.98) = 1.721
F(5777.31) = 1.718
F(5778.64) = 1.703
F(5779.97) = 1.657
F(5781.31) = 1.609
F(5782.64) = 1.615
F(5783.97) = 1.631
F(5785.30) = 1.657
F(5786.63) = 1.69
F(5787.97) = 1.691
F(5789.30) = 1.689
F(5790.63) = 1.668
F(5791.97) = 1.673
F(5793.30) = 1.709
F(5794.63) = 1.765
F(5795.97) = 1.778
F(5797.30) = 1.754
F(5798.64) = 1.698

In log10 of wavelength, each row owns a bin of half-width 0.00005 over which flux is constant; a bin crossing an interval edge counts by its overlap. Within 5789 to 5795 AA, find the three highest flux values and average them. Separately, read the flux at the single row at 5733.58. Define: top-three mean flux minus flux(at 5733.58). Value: -0.021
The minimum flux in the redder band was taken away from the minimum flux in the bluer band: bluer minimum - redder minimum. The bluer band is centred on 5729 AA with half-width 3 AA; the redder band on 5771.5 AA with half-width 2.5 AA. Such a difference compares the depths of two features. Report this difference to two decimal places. -0.11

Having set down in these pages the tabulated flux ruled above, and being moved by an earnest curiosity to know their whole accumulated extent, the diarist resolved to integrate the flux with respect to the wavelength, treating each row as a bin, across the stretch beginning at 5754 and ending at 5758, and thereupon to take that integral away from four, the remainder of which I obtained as -2.8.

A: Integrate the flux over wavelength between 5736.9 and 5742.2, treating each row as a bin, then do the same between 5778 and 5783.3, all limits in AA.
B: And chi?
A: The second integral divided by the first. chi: 0.96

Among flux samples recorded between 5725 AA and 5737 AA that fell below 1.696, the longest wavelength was 5732.26 AA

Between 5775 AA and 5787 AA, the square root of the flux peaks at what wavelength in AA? 5775.98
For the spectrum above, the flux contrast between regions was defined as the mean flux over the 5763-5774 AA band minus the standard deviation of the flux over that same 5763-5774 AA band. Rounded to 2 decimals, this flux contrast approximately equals 1.71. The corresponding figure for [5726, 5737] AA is 1.66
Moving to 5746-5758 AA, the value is 1.67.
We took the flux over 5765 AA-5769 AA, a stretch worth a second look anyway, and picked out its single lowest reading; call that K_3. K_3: 1.696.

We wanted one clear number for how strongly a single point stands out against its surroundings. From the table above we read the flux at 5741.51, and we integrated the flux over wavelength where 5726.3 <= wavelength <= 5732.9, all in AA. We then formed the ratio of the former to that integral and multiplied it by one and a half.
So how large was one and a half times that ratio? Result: 0.233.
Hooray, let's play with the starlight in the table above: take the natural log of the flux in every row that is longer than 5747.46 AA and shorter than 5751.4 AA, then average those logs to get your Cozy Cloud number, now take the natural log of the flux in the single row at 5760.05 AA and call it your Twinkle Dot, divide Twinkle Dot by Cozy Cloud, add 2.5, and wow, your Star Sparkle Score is 3.473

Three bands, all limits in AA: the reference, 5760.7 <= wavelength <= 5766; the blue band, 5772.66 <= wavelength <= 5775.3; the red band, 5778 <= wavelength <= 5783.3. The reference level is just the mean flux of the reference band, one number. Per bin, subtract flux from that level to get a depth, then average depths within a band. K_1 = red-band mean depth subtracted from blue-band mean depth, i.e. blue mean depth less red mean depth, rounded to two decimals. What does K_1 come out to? -0.10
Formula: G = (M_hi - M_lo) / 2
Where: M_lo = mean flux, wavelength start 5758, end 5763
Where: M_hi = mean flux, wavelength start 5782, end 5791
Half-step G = -0.017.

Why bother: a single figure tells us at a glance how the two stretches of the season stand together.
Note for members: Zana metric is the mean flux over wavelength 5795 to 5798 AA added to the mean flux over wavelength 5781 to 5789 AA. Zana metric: 3.41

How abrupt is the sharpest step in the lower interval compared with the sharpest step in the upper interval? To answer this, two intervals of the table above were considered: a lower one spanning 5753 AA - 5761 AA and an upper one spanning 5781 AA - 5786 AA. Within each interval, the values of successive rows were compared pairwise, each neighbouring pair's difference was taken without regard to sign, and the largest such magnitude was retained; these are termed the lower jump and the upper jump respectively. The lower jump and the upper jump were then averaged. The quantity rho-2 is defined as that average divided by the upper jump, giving 1.7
